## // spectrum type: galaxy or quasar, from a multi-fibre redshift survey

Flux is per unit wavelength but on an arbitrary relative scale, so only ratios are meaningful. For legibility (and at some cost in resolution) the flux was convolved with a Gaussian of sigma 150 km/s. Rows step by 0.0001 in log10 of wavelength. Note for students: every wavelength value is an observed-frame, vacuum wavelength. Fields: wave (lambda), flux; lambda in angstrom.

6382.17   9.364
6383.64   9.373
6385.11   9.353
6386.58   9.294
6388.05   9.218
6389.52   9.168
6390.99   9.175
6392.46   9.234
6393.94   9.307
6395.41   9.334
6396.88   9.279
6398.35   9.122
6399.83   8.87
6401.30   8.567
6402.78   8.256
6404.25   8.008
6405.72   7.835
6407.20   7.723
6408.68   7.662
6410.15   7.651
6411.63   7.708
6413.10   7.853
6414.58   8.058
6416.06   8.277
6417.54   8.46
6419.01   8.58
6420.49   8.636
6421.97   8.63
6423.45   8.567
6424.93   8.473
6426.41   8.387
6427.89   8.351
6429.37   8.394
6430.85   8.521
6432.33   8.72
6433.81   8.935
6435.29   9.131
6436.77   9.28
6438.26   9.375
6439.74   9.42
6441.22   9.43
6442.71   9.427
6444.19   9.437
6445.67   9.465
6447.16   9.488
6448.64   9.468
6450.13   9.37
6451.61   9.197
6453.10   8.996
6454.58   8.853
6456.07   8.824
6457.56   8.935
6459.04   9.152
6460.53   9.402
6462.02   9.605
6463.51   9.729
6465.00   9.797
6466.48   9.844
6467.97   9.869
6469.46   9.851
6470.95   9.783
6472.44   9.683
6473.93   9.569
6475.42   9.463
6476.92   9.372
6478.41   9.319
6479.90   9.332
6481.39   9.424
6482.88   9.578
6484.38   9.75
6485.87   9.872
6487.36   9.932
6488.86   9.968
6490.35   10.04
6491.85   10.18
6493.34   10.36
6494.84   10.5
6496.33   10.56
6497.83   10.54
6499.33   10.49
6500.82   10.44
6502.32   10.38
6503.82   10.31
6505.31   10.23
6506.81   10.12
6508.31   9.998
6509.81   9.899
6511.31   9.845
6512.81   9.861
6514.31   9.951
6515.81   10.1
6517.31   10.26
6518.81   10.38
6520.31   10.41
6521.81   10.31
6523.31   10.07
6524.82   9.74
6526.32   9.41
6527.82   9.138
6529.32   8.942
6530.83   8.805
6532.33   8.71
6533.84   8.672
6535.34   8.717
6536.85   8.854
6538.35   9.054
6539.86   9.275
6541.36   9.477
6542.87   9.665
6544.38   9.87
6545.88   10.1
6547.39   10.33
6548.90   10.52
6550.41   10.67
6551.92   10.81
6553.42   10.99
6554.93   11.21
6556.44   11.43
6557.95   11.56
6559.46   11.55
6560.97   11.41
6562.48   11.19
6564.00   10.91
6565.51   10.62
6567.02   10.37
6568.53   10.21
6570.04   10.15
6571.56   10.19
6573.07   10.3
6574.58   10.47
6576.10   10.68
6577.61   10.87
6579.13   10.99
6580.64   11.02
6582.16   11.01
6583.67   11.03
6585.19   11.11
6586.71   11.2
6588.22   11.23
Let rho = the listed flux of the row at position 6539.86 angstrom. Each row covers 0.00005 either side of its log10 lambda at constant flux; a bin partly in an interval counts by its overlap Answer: 9.275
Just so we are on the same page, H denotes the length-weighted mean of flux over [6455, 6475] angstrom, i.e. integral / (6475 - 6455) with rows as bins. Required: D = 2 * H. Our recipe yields 19.1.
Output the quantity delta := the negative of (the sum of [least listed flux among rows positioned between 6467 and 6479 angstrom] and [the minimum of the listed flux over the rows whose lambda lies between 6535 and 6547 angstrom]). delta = -18.0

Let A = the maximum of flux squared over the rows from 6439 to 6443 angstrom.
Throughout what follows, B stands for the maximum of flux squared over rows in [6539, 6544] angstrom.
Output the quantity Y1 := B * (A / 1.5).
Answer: 5538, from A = 89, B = 93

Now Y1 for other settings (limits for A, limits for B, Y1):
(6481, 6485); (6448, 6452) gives 5681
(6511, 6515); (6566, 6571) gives 7099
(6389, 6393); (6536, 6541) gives 4890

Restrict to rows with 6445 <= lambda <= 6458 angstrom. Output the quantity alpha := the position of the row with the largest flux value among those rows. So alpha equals 6447.16 angstrom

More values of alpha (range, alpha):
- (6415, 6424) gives 6420.49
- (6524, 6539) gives 6524.82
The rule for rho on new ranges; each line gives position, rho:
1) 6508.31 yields 9.998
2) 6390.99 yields 9.175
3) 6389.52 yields 9.168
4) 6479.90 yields 9.332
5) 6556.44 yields 11.43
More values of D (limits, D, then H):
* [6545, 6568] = 21.8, 10.9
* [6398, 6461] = 17.4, 8.7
